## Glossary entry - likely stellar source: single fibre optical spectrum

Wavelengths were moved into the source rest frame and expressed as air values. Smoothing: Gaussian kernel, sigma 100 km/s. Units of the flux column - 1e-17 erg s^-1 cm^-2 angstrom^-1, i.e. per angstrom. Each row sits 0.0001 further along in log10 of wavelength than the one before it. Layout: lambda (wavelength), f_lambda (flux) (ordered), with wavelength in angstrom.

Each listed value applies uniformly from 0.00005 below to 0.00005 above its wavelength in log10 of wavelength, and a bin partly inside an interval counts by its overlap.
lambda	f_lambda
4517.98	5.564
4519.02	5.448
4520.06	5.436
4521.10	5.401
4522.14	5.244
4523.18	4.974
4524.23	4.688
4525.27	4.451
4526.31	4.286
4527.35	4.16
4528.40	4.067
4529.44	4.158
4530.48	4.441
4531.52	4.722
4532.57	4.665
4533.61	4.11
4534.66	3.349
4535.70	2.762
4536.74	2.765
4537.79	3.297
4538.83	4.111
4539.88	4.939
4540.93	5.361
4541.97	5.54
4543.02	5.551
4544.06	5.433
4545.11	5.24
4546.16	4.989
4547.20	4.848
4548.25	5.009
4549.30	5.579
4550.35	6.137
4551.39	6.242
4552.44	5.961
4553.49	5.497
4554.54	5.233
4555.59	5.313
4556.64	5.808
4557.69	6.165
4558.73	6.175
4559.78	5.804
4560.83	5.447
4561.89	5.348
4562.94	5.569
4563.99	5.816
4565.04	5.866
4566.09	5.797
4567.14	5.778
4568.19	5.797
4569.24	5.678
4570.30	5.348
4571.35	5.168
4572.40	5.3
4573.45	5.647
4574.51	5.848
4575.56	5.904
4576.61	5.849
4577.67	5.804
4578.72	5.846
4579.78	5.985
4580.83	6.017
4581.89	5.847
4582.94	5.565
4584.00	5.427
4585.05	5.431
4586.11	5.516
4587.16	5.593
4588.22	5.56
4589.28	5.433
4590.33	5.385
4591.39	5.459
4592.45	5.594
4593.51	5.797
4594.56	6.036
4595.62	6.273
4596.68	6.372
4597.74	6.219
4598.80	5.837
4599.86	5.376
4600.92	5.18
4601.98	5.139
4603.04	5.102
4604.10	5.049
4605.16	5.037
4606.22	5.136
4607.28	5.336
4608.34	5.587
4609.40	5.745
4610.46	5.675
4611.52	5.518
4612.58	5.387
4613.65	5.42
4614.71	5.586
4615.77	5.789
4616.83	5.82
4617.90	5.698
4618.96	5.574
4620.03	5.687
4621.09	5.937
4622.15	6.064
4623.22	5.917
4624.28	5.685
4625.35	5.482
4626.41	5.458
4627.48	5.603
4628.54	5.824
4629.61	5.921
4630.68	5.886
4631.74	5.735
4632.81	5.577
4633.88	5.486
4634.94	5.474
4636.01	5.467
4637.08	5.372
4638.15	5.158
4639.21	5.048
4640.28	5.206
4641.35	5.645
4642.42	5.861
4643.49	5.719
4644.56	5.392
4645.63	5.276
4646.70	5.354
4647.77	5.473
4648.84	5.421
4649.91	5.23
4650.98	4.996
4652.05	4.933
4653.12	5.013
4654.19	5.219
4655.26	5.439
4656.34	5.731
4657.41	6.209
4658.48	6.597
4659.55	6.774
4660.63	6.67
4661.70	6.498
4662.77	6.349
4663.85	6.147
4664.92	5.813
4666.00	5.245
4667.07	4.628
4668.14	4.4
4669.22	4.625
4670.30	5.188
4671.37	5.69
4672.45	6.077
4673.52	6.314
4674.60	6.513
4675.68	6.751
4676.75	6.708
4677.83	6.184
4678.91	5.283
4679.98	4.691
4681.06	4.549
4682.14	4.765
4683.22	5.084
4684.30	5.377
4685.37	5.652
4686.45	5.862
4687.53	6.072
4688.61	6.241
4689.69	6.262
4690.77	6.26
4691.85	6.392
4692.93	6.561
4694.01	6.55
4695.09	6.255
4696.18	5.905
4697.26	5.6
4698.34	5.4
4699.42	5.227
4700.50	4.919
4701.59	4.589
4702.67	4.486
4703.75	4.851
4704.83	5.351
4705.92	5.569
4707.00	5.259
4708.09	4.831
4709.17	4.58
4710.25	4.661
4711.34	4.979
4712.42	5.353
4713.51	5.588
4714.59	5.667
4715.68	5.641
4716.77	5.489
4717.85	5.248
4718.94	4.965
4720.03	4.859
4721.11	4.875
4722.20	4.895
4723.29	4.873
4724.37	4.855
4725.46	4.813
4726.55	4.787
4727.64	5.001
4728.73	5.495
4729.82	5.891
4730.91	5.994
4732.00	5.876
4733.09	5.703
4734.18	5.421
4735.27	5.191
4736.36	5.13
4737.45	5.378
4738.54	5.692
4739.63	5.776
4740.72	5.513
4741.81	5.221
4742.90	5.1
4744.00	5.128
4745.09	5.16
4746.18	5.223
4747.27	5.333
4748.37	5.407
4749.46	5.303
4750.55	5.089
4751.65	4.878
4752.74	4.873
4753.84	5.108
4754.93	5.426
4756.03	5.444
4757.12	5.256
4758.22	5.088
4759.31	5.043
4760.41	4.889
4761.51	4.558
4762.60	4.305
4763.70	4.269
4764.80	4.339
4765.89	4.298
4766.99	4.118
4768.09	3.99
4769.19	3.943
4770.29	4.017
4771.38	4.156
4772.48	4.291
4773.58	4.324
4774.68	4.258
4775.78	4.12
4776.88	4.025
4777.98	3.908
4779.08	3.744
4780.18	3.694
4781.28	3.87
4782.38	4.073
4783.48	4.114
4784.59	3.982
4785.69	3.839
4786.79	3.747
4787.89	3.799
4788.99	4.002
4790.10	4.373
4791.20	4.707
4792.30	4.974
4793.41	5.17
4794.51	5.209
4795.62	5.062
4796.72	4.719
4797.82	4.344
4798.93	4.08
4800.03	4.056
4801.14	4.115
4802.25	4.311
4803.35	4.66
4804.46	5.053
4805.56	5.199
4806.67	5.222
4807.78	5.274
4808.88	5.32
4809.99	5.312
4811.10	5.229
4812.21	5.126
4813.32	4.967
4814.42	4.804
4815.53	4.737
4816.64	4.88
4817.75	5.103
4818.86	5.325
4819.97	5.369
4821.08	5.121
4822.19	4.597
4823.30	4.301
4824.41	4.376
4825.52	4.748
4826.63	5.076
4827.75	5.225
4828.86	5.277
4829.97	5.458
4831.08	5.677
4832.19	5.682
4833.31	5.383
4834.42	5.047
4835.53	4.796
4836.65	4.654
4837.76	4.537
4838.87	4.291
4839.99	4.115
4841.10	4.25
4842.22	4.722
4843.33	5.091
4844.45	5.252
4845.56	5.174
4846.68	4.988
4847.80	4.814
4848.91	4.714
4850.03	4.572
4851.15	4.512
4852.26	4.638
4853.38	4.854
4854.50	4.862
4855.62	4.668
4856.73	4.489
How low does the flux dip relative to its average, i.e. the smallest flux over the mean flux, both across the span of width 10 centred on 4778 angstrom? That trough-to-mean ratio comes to 0.92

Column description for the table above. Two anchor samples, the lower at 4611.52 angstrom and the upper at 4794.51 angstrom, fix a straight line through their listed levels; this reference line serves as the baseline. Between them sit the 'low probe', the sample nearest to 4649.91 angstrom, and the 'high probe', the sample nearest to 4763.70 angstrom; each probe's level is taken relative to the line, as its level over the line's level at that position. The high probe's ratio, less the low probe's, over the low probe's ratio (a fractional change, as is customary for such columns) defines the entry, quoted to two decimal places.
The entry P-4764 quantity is -0.15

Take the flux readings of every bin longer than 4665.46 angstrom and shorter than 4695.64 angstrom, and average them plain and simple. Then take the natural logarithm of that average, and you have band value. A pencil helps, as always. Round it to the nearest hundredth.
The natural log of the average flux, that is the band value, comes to 1.74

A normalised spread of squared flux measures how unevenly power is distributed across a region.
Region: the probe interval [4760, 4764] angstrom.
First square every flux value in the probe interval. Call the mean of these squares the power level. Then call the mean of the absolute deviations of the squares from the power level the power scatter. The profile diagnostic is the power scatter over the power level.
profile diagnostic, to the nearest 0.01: 0.10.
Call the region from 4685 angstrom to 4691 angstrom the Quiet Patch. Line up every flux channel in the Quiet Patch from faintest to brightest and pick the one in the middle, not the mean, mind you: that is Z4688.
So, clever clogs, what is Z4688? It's 6.16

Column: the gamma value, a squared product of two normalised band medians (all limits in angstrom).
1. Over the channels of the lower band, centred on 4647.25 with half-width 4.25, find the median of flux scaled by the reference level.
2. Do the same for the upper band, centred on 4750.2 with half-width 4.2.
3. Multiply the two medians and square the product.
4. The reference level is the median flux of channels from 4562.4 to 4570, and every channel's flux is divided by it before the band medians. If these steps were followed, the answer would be 0.68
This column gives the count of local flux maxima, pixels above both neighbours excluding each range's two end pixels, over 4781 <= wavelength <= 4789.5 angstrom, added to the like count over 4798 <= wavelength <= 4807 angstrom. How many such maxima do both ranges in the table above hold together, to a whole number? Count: 1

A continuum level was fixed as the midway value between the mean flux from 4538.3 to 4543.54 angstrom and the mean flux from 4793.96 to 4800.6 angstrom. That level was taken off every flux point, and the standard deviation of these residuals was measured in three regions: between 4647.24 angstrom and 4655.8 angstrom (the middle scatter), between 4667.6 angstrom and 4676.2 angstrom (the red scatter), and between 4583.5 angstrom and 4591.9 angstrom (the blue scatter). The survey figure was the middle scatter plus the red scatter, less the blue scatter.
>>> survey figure 1.0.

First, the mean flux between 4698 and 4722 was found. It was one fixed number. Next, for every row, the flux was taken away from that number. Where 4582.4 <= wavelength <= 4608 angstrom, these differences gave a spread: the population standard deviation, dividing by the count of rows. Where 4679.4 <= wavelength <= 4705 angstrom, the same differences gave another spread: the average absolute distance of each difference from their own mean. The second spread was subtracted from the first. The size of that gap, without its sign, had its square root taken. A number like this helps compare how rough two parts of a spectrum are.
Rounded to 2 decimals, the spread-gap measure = 0.47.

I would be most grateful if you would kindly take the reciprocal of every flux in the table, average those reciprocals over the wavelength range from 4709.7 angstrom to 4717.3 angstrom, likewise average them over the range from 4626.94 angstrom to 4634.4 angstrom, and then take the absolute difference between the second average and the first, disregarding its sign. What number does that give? 0.013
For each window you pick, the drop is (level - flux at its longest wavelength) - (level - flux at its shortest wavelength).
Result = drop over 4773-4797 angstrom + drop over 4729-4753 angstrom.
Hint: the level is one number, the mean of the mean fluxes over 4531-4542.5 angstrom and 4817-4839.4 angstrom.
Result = 0.6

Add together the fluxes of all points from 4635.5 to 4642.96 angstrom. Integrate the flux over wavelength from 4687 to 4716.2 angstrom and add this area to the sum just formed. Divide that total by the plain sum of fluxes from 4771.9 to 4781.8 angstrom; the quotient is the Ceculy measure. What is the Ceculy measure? 5.5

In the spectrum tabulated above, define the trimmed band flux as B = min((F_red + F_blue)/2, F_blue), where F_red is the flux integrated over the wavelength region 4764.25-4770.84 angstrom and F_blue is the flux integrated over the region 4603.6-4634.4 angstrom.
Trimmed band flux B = 100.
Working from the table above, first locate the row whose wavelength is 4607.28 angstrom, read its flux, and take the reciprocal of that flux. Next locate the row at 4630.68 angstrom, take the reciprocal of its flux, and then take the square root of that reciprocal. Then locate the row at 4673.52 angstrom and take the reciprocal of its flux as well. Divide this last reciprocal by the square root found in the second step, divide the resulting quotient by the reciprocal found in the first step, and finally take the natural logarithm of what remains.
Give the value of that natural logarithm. 0.72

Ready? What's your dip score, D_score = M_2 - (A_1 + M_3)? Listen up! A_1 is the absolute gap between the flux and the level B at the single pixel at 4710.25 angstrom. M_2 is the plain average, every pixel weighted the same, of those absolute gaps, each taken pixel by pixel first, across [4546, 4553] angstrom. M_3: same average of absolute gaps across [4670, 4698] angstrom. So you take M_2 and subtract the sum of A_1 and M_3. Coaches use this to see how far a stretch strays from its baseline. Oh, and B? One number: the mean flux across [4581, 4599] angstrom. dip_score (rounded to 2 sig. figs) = -1.1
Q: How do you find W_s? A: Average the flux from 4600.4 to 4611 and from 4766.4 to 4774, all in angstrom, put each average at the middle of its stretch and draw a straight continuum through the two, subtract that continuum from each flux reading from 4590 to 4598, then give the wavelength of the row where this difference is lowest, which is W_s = 4590.33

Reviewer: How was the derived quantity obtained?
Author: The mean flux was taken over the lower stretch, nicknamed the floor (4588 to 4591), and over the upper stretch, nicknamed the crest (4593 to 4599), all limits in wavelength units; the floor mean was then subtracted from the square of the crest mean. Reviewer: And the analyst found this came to 32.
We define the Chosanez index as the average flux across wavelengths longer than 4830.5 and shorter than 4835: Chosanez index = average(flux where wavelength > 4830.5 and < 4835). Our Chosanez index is 5.4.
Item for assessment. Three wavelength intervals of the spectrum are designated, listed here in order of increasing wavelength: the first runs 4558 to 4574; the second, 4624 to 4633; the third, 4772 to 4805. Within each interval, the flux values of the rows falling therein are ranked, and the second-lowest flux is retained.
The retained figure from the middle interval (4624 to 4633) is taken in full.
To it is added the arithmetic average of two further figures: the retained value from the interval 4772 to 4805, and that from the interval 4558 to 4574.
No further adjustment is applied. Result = 10.0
